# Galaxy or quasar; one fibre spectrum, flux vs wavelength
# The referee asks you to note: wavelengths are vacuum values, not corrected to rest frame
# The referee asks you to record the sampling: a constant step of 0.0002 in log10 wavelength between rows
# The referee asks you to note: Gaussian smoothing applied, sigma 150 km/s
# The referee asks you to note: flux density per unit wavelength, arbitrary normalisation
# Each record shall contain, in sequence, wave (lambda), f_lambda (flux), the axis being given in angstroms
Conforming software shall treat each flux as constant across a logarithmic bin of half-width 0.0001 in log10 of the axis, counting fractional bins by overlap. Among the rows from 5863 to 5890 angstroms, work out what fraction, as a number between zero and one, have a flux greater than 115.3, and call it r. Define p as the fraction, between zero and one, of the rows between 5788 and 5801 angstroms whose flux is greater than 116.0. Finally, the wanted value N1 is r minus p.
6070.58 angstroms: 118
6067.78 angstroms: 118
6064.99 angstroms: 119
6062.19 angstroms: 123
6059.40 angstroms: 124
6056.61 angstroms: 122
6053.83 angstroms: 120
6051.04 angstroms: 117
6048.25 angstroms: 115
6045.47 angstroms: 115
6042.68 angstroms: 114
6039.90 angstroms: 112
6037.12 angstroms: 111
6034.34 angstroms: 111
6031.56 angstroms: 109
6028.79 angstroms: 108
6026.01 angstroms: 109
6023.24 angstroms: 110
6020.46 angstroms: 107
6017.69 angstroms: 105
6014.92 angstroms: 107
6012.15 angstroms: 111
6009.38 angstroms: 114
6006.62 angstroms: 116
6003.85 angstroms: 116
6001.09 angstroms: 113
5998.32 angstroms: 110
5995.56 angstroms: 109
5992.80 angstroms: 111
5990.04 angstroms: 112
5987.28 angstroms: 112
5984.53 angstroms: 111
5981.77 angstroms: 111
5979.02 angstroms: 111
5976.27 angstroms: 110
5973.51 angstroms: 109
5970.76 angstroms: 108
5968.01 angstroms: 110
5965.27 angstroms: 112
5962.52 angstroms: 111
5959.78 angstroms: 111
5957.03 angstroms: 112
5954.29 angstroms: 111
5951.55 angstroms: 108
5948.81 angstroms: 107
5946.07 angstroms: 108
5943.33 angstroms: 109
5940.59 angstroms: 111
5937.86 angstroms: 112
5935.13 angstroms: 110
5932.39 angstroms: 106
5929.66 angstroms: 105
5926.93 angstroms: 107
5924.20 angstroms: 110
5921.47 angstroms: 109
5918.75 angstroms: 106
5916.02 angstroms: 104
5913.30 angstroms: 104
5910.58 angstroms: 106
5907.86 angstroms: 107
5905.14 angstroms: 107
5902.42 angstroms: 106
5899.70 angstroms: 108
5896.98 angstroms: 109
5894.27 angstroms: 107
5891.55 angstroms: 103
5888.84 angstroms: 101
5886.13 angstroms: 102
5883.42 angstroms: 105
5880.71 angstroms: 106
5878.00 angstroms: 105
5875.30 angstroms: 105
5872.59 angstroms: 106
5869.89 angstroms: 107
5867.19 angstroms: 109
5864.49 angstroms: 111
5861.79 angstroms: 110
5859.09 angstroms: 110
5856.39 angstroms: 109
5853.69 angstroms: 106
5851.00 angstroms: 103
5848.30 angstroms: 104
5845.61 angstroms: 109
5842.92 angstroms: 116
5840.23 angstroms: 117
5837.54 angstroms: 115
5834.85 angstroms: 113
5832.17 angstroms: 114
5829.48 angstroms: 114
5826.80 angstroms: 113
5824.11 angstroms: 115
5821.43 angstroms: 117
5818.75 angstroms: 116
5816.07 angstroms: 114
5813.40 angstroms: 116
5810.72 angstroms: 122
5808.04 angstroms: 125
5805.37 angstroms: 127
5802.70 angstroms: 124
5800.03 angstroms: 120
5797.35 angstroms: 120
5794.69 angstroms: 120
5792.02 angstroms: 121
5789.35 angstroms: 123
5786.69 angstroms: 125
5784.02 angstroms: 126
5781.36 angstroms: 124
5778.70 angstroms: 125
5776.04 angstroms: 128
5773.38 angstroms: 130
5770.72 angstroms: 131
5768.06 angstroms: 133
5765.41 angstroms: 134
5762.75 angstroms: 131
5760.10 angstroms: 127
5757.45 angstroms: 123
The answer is -1.0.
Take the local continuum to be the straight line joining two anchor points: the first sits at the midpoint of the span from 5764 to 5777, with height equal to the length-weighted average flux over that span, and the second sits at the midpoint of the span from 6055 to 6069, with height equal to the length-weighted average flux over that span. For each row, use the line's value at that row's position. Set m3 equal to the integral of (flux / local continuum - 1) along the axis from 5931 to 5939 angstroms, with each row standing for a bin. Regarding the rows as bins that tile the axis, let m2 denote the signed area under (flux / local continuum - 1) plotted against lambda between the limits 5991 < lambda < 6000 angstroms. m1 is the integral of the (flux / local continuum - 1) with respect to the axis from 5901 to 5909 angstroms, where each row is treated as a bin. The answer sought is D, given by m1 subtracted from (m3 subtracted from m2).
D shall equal 1.3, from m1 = -1.3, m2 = -0.97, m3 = -1.04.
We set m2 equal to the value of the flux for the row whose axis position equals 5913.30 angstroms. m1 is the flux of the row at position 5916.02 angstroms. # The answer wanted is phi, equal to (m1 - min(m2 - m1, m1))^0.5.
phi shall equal 10.2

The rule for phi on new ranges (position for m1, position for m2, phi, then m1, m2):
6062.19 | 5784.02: 11.0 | 123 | 126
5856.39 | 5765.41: 9.2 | 109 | 134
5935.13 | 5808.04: 9.7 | 110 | 125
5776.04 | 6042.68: 11.9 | 128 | 114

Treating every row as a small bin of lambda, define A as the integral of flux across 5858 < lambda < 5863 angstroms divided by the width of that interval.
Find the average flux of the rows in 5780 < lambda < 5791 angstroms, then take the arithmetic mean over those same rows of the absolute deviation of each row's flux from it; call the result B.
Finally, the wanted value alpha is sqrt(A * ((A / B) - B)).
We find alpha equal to 109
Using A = 110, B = 1.0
